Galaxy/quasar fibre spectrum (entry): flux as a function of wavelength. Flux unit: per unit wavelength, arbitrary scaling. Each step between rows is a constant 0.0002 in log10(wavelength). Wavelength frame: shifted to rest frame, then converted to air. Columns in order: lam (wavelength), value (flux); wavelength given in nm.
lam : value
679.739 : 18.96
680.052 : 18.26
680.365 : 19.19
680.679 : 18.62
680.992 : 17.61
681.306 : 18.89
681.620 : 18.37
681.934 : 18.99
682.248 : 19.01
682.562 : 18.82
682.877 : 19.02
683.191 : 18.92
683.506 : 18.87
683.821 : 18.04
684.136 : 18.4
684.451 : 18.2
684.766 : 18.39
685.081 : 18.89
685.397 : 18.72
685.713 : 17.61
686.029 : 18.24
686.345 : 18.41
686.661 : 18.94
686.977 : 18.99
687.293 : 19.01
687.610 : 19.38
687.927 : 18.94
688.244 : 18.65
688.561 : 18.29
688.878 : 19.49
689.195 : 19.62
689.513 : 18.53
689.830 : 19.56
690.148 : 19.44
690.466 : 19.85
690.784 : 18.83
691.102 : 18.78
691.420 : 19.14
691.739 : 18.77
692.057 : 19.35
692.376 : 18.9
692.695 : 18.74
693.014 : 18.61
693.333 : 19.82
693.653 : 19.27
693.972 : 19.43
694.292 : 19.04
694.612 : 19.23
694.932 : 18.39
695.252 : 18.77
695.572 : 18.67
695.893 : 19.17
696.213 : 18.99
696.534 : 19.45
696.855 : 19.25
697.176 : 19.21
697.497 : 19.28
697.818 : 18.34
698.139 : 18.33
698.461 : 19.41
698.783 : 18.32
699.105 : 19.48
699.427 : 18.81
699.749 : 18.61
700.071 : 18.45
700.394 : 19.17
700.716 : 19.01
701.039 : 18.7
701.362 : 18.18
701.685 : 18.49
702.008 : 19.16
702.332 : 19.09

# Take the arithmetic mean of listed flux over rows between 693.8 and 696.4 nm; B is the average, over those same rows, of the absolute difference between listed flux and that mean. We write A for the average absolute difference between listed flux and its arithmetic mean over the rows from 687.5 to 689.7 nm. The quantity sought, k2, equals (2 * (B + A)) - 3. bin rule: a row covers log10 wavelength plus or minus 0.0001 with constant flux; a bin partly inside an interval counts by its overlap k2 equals -1.60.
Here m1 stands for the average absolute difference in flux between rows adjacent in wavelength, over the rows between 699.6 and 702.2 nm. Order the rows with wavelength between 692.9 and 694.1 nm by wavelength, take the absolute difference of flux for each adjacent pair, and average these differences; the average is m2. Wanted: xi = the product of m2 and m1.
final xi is 0.26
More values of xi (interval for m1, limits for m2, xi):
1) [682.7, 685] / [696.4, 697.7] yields 0.03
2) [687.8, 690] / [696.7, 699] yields 0.37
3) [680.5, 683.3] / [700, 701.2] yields 0.20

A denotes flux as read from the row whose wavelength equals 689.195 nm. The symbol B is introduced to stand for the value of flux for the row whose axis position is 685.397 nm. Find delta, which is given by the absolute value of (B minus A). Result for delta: 0.90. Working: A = 19.62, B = 18.72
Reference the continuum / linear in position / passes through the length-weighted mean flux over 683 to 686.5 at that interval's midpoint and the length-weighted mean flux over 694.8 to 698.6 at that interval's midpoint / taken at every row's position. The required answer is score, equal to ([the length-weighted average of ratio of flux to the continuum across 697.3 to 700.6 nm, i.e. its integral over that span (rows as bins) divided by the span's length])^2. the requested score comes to 0.978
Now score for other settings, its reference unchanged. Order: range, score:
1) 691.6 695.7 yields 1.021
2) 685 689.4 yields 1.028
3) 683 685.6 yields 1.014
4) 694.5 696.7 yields 1.005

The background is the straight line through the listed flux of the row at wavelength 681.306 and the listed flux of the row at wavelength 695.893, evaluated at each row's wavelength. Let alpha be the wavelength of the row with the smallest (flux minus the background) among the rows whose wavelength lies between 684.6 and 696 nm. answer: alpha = 685.713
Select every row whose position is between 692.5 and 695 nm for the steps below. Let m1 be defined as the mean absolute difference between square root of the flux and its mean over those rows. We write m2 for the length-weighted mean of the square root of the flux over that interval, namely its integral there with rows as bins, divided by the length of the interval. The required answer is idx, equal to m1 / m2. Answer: 0.0097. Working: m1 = 0.0425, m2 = 4.37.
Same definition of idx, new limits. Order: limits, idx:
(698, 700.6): 0.0105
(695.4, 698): 0.0075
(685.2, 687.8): 0.0116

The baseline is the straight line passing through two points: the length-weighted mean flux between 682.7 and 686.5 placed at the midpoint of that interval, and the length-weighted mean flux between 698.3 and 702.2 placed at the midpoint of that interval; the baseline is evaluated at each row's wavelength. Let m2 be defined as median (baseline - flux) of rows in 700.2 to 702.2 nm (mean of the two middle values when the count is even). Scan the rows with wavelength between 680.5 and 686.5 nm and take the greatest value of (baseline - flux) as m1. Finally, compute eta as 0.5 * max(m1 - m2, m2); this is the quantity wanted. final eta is 0.458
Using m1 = 0.89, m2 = -0.03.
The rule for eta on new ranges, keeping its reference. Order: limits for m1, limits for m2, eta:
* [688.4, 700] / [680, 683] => 0.451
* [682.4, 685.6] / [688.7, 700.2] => 0.410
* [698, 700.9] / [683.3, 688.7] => 0.279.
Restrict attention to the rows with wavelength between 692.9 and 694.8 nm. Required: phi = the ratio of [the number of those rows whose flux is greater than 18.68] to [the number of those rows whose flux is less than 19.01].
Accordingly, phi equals 5.0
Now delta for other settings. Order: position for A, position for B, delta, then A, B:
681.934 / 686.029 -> 0.75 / 18.99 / 18.24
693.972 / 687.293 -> 0.42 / 19.43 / 19.01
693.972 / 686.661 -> 0.49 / 19.43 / 18.94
